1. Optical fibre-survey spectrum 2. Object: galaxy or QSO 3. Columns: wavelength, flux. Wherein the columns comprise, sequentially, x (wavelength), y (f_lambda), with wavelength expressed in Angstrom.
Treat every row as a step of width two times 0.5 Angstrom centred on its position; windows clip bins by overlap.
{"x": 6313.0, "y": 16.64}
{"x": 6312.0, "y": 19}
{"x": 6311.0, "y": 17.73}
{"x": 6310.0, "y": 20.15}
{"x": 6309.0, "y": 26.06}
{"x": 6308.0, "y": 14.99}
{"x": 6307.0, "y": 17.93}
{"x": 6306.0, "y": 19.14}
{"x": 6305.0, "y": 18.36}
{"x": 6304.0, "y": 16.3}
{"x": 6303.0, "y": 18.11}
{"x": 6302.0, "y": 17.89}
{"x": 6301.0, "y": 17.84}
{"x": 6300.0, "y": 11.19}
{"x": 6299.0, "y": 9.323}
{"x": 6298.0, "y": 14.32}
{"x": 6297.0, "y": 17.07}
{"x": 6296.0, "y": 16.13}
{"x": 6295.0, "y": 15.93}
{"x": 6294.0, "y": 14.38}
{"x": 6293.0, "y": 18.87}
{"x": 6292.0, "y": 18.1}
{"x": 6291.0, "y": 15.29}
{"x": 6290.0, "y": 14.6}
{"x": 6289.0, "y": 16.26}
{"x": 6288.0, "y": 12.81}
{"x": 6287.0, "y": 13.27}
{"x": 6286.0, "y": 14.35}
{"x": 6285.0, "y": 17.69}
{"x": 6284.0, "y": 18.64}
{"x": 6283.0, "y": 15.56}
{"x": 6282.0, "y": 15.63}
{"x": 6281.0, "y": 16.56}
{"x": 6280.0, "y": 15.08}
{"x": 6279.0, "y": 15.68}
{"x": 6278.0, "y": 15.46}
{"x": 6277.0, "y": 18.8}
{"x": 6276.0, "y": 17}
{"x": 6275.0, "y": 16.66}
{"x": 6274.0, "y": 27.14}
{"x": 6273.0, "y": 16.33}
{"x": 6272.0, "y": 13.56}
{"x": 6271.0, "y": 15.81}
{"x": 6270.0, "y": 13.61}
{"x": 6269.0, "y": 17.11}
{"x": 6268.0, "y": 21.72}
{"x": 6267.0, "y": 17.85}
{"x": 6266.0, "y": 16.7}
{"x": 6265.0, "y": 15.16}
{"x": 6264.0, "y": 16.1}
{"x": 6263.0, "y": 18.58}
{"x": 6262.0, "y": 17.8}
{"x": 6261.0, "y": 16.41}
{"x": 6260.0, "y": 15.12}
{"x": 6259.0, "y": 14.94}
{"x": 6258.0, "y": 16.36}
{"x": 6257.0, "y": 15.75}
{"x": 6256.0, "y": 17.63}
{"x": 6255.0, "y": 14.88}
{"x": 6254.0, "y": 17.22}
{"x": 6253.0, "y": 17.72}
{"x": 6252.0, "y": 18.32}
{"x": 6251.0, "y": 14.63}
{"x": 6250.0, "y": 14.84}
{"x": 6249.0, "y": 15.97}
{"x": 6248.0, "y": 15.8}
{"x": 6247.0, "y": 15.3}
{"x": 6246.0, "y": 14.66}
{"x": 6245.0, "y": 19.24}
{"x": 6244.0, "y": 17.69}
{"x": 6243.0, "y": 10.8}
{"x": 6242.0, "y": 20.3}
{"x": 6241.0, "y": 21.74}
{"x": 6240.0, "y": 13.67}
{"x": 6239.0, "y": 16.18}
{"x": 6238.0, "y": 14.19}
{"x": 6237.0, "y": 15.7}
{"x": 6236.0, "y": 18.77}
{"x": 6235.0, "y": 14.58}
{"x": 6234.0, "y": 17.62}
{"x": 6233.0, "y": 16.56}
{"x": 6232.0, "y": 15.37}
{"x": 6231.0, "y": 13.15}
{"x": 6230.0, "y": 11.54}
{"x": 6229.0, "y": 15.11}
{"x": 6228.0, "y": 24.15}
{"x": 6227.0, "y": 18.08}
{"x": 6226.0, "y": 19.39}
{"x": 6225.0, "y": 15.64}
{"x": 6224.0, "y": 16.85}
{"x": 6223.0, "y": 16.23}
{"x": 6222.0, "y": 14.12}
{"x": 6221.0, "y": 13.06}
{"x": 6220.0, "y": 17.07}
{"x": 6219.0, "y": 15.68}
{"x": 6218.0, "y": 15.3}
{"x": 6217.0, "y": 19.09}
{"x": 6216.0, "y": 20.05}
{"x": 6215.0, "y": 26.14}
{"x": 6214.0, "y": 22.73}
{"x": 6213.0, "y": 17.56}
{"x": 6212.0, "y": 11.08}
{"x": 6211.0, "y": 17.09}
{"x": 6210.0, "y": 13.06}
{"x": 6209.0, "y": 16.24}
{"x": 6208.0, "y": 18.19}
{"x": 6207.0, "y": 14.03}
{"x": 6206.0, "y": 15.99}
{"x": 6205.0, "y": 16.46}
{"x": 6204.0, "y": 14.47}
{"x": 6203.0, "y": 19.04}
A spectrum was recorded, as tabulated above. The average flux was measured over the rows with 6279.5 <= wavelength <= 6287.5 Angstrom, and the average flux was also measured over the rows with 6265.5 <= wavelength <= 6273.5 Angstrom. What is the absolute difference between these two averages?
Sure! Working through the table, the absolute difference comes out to 0.74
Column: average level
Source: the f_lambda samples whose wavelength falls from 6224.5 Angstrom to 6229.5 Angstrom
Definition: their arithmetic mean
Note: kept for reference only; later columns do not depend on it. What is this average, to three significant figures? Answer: 18.5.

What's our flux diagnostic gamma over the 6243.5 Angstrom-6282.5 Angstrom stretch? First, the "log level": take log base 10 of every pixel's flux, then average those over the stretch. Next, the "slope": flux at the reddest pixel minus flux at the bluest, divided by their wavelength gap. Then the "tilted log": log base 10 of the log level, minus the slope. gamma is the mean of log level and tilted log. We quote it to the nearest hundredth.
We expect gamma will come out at 0.68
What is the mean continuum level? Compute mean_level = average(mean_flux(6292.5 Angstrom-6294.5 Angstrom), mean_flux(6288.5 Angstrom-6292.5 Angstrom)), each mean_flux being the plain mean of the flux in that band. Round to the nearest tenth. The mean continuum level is 16.3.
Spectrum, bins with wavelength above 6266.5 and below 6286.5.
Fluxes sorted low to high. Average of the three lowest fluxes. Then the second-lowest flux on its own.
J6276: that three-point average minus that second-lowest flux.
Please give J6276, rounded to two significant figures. 0.23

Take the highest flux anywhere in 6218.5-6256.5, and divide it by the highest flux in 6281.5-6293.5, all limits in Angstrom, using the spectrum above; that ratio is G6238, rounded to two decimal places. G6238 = 1.28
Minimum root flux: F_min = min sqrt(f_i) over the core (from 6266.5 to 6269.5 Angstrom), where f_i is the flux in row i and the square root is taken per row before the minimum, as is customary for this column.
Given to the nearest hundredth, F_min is 4.14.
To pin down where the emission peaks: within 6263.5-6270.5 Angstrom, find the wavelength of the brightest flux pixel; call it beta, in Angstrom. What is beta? 6268.0 Angstrom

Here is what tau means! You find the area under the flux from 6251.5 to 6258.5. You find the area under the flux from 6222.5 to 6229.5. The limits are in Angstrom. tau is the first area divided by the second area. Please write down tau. 0.94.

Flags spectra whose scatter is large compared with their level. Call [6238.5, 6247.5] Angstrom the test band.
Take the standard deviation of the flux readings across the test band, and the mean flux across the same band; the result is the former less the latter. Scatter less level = -13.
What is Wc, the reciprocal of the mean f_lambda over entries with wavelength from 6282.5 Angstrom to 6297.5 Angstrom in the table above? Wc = 0.0628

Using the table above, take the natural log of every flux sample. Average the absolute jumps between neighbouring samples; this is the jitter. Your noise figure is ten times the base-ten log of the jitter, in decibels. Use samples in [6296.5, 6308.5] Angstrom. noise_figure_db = -7.9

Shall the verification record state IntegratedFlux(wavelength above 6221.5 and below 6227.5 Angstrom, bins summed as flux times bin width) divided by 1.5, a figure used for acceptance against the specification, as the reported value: 67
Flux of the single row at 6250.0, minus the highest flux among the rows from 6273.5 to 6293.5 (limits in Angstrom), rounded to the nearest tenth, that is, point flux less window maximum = -12.3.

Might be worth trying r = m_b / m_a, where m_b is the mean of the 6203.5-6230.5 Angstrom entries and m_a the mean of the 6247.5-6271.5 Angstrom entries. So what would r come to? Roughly 1.02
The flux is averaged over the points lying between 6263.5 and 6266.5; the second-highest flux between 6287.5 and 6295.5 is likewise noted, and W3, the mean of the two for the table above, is 17.0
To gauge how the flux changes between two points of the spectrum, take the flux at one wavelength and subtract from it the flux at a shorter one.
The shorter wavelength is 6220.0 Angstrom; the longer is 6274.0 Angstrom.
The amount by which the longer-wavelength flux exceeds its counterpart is 10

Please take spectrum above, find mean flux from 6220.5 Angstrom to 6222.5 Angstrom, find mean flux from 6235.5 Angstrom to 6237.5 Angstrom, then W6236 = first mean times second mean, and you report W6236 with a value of 234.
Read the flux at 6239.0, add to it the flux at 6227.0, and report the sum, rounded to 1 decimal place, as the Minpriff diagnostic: 34.3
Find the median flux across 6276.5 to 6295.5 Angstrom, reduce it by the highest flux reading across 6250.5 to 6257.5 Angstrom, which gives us -2.7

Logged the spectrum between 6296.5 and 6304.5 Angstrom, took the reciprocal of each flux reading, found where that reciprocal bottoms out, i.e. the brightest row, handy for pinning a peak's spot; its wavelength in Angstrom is 6303.0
